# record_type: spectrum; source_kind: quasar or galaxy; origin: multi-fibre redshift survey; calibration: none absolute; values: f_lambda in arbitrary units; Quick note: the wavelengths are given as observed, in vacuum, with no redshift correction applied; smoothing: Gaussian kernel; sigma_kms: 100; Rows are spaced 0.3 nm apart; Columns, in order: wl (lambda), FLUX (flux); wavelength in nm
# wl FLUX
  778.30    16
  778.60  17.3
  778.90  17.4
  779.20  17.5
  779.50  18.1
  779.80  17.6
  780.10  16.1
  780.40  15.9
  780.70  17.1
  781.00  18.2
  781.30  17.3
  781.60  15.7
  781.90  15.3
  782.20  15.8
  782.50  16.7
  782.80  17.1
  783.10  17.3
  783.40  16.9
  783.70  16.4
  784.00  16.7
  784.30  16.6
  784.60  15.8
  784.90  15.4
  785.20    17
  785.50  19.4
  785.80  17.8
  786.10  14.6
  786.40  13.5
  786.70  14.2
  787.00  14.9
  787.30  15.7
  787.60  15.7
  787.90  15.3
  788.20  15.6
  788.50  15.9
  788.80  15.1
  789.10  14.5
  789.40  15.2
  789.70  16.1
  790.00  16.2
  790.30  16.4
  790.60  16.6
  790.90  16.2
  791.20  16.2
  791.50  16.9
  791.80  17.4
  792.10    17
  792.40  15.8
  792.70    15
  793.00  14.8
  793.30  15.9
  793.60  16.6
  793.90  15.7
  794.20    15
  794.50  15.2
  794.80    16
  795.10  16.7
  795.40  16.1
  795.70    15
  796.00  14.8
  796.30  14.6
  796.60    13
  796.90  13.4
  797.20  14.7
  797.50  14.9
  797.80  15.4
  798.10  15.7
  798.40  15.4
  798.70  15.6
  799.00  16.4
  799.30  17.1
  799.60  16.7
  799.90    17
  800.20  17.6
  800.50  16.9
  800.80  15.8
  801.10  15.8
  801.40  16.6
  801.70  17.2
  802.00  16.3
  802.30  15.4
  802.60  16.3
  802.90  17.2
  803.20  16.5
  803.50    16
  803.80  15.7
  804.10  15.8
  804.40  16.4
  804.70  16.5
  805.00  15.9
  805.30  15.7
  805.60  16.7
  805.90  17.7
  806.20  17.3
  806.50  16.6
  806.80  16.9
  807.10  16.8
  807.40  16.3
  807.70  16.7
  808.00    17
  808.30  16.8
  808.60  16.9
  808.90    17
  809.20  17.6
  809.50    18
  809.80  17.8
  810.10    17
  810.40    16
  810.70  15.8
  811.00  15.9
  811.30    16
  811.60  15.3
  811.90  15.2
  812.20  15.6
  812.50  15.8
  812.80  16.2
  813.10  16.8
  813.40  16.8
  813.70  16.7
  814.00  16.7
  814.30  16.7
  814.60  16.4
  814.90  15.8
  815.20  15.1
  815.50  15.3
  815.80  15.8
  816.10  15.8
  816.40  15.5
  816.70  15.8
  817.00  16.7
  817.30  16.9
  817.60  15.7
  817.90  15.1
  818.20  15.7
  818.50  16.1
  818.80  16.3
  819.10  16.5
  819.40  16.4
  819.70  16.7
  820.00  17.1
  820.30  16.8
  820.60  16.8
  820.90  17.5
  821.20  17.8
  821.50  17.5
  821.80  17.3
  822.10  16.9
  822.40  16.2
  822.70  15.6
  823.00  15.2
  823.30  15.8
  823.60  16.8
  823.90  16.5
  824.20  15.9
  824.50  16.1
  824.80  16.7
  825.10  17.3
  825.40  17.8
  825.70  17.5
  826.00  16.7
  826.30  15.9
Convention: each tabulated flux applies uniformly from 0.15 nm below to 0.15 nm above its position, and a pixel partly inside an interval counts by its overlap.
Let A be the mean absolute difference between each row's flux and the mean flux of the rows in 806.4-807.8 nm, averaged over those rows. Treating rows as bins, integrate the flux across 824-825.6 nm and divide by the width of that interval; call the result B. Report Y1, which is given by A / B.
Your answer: 0.010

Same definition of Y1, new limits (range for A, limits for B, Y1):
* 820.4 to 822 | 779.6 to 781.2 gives 0.016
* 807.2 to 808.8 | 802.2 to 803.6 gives 0.012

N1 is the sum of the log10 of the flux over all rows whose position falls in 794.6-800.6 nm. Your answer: 24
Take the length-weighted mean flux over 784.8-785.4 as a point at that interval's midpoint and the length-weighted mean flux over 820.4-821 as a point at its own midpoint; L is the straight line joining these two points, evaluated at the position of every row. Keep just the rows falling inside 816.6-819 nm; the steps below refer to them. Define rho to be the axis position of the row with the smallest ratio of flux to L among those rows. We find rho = 817.90 nm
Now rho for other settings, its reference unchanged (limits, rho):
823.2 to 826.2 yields 823.30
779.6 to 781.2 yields 780.40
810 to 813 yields 811.90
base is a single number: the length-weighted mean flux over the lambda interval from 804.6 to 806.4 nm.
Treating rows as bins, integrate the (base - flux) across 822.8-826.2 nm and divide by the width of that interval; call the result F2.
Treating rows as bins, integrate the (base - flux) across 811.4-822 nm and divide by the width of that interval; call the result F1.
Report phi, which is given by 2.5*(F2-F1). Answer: -0.6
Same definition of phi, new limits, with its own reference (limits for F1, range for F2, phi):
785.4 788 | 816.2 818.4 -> -0.8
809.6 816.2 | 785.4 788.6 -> 1.3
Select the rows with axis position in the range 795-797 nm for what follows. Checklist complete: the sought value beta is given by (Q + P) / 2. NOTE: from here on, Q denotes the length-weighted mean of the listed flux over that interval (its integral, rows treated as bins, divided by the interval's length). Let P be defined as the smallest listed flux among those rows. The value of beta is 13.9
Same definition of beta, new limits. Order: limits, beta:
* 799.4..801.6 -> 16.2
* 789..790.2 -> 15.0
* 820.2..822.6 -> 16.6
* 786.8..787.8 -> 15.1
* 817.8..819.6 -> 15.6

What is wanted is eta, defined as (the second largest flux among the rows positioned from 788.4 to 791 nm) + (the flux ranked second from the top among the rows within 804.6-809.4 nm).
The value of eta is 34.0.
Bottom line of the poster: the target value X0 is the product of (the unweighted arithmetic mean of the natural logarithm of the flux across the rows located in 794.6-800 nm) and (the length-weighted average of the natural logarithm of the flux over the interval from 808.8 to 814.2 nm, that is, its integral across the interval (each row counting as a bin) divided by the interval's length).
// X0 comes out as 7.66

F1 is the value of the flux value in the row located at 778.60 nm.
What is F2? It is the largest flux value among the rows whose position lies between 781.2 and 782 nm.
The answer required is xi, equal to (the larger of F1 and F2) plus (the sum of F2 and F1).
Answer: 51.9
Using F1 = 17.3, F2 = 17.3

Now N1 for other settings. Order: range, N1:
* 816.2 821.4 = 21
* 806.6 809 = 10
